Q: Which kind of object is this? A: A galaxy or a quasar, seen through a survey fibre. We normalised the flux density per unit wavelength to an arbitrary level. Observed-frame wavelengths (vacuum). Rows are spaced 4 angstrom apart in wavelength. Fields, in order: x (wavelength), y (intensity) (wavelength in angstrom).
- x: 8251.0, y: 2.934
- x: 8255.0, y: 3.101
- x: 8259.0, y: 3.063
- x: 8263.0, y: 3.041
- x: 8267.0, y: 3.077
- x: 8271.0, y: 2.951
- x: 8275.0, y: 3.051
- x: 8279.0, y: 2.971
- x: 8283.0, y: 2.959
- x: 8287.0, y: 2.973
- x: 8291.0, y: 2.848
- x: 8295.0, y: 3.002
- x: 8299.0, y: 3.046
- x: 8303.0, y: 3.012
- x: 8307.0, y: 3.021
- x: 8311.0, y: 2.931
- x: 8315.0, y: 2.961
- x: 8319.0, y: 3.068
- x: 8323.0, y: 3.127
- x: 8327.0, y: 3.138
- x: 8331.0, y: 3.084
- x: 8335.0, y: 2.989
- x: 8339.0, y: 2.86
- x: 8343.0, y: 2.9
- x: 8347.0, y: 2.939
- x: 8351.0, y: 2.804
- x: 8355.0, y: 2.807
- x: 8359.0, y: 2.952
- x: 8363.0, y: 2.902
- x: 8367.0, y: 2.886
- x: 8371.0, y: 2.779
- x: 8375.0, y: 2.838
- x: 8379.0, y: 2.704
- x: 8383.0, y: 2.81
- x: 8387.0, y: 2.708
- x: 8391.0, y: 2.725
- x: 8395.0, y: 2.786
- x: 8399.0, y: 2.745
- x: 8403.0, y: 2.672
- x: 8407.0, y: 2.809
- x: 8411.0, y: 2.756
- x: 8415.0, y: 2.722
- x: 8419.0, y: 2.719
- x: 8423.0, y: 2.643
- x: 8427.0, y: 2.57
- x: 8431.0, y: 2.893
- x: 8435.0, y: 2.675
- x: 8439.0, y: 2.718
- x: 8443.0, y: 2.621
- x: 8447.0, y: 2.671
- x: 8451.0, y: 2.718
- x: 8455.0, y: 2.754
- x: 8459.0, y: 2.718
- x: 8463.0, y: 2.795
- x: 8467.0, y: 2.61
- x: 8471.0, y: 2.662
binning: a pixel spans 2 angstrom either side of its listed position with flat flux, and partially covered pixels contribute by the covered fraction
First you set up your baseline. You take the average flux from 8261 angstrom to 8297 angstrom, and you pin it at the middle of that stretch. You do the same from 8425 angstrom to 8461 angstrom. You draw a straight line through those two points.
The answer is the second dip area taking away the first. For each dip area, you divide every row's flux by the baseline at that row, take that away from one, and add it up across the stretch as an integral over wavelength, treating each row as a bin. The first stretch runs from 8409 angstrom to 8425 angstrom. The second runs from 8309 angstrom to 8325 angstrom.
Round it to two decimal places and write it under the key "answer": -0.78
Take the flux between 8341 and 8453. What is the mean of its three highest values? 2.93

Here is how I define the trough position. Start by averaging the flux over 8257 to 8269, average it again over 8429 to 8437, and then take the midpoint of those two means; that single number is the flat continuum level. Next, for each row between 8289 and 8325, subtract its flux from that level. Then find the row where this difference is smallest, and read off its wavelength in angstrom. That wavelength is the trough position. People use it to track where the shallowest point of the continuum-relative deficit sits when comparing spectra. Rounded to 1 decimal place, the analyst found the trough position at 8323.0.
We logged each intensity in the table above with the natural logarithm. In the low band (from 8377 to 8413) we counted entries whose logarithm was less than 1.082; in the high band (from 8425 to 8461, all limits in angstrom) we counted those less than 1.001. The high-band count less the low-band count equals -2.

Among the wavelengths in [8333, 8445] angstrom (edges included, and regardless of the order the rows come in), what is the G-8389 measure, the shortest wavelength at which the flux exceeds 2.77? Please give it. 8335.0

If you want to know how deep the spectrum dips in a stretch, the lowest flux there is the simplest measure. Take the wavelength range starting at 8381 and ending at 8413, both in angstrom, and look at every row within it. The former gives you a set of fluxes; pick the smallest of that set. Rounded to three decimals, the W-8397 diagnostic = 2.672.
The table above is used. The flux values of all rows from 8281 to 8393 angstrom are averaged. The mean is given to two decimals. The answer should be 2.92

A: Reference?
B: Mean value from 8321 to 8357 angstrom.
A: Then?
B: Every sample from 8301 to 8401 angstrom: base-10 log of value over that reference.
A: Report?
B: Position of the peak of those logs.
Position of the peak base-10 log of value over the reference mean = 8327.0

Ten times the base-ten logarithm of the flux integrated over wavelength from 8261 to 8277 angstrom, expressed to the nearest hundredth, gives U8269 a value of 16.86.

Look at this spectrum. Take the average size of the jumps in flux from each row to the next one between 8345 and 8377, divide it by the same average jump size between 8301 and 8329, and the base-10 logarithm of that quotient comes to 0.2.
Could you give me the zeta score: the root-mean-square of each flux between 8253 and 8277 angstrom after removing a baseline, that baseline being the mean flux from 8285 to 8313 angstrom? 0.085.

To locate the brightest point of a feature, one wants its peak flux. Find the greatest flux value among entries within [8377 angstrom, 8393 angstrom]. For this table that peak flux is 2.81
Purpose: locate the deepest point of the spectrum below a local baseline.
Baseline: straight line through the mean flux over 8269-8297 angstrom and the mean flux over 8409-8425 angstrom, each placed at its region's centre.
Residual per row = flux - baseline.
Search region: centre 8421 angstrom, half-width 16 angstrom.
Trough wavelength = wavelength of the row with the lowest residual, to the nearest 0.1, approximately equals 8427.0 angstrom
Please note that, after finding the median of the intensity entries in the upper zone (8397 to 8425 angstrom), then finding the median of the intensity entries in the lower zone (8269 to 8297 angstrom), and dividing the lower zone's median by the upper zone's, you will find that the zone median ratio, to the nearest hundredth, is 1.09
